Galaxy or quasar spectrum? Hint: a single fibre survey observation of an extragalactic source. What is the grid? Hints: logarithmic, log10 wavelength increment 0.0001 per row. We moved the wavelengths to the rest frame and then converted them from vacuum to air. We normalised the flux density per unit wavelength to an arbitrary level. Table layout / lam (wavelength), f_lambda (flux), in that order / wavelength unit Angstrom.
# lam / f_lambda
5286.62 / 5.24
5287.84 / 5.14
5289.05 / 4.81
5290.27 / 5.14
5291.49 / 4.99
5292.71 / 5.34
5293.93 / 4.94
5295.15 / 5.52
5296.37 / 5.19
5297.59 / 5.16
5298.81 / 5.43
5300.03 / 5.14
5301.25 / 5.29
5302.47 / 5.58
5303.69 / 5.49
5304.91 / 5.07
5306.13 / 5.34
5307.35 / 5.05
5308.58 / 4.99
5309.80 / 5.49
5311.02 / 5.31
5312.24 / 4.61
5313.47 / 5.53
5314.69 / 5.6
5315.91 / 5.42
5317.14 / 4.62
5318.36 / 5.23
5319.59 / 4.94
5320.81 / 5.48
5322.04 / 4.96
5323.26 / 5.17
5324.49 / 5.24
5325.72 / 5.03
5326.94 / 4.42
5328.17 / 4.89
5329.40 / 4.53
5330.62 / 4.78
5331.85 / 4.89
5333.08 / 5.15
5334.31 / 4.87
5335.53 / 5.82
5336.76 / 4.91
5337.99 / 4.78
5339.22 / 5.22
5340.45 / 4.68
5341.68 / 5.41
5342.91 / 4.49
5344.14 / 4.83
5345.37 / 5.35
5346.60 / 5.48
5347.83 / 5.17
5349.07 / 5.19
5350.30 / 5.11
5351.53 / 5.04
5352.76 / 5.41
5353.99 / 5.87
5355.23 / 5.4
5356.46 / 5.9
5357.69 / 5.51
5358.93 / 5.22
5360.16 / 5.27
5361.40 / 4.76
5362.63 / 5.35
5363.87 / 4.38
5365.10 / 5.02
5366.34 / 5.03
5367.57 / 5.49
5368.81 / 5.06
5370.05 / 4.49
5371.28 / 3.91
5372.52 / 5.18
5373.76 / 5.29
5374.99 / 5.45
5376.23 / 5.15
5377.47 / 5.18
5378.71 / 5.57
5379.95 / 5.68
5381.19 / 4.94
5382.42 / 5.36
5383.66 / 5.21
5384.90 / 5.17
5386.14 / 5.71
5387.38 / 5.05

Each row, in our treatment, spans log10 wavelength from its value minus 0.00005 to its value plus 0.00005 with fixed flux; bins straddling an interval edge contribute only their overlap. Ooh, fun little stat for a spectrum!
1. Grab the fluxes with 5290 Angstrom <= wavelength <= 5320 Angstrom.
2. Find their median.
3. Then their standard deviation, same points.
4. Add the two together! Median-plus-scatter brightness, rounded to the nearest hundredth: 5.50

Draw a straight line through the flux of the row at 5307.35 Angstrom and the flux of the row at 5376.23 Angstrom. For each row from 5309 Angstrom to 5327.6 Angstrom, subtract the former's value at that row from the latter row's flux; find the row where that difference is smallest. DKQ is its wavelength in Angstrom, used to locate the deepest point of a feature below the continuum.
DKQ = 5326.94 Angstrom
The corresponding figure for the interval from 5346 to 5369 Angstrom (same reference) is 5363.87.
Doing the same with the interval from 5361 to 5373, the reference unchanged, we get 5371.28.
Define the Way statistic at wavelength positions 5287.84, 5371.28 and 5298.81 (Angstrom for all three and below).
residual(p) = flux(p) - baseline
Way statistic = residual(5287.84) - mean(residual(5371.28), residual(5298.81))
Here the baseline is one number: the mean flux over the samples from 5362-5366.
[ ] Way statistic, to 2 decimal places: 0.47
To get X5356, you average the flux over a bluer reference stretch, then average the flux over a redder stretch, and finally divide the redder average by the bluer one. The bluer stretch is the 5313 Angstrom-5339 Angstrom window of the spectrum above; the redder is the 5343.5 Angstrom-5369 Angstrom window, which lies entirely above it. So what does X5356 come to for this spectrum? 1.03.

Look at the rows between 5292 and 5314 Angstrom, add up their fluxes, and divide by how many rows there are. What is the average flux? 5.25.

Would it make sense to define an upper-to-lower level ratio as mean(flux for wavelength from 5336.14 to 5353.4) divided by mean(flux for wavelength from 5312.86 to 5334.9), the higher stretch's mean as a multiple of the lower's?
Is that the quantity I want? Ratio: 1.01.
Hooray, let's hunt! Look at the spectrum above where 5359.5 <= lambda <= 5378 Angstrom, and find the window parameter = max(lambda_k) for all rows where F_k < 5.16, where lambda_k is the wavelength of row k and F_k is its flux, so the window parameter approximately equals 5376.23 Angstrom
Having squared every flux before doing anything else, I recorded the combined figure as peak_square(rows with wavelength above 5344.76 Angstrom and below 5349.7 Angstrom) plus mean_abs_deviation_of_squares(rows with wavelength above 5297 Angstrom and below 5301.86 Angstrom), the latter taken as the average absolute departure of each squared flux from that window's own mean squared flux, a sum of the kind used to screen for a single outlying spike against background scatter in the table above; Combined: 31.1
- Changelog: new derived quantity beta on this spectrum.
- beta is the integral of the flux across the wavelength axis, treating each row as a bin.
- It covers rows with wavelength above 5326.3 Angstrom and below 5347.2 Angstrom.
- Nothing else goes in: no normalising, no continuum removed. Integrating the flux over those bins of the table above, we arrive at 104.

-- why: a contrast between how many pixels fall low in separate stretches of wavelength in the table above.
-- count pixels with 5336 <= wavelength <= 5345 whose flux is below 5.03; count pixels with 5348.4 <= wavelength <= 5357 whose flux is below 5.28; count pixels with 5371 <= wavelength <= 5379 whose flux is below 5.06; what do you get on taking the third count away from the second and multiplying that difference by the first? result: 10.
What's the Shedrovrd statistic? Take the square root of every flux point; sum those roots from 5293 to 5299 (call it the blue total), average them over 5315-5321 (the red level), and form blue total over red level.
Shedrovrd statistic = 5.05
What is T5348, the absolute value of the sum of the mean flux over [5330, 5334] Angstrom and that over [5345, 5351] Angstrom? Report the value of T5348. 10.2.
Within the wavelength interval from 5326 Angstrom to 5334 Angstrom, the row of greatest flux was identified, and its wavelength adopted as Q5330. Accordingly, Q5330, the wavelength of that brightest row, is 5333.08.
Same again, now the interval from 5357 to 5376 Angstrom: 5357.69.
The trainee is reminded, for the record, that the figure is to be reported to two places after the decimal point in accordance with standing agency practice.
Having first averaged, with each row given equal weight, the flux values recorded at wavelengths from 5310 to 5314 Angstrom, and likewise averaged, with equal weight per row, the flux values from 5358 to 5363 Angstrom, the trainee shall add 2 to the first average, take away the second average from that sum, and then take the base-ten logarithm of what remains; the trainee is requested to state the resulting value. 0.30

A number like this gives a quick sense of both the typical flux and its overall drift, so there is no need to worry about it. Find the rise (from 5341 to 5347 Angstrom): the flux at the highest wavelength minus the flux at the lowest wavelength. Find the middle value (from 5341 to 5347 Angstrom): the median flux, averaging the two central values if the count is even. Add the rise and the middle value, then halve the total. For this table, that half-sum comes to 2.71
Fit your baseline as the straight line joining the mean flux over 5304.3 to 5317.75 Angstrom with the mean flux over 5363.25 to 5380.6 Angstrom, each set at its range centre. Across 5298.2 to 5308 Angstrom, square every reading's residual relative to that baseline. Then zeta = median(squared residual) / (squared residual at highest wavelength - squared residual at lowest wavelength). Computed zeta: -0.7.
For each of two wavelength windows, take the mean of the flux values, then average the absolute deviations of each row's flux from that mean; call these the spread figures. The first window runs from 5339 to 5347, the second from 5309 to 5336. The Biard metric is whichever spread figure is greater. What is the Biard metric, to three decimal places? 0.342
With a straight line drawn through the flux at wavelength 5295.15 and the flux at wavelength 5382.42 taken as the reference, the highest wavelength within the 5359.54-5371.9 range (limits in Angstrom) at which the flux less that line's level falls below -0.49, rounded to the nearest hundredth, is 5371.28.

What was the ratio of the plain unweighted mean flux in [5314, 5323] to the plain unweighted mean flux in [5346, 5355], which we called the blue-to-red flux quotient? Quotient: 0.97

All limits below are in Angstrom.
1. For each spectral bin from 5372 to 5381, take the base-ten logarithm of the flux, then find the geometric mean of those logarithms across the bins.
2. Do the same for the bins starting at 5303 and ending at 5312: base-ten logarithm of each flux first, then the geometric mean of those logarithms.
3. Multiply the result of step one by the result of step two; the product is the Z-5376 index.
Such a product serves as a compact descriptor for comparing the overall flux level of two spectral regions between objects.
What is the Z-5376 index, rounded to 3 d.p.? 0.524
